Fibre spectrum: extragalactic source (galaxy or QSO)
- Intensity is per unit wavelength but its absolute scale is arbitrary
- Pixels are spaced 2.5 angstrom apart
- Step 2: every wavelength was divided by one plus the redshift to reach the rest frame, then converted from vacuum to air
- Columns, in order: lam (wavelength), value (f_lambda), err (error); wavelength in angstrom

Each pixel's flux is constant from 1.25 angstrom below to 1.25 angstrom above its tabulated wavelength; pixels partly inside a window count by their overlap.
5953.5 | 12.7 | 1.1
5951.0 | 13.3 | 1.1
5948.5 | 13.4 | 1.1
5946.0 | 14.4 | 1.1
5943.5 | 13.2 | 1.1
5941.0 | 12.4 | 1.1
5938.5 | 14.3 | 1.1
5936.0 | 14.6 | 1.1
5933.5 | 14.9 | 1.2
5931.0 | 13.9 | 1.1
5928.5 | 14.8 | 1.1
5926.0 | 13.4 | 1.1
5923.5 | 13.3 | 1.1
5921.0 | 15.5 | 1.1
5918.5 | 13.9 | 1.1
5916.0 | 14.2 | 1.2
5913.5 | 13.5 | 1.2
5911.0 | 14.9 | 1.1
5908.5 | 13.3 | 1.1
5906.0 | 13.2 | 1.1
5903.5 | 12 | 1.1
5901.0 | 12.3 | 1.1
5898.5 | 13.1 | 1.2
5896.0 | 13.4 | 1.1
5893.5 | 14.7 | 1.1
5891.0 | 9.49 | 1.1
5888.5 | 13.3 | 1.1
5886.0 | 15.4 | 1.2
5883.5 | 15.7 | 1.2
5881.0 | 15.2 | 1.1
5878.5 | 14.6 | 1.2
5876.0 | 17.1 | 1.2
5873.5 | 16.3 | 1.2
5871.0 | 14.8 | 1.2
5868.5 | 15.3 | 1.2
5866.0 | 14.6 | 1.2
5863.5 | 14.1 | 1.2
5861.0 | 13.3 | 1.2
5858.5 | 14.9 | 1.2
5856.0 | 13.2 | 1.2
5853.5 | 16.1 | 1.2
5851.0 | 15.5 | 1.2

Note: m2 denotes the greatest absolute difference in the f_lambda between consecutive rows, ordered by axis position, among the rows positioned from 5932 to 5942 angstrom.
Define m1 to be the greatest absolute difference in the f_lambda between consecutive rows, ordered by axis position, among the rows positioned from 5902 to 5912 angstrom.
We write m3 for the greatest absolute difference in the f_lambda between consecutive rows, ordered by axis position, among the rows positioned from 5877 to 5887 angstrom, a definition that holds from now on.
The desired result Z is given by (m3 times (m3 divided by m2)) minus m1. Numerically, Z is -1.4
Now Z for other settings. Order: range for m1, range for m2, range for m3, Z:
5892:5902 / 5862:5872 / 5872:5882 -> 7.6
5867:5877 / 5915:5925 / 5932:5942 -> 0.1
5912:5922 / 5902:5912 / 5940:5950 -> -0.7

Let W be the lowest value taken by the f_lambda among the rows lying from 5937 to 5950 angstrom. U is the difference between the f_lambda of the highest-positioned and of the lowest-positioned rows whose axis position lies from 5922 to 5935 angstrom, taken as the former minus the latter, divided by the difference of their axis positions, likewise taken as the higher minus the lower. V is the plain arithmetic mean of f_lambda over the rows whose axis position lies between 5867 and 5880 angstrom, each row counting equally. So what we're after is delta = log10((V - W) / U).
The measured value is 1.3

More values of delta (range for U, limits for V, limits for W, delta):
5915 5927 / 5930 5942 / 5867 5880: 0.9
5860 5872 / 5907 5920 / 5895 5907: 1.1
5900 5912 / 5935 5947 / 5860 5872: 0.3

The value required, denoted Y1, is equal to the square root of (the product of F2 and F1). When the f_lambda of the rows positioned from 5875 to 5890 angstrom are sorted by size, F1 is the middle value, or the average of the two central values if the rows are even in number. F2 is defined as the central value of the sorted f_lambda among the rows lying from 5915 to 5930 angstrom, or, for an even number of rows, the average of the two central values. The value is 14.7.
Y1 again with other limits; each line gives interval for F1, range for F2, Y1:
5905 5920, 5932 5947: 14.0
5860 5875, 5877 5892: 14.8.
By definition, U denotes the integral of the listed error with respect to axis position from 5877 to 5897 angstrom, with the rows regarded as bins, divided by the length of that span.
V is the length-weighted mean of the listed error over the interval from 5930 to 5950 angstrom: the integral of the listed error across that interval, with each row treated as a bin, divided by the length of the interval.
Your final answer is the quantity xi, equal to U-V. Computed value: 0.03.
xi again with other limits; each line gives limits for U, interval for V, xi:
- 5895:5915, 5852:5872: -0.07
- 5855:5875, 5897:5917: 0.06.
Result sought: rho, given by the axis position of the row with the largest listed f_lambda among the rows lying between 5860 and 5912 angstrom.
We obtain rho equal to 5876.0 angstrom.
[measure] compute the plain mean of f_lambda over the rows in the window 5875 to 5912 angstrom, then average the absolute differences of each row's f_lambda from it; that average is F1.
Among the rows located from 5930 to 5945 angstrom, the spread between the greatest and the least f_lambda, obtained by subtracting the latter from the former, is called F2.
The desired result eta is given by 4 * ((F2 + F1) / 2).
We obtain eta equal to 8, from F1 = 1.42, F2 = 2.5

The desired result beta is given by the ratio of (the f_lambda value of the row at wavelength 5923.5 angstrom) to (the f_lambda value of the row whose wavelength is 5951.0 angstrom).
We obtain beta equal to 1.00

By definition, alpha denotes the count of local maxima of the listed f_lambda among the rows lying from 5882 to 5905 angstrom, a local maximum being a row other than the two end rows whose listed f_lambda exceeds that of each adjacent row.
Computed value 1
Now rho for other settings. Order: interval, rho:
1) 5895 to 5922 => 5921.0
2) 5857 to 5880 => 5876.0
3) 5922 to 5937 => 5933.5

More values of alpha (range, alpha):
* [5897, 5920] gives 2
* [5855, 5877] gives 2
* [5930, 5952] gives 2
